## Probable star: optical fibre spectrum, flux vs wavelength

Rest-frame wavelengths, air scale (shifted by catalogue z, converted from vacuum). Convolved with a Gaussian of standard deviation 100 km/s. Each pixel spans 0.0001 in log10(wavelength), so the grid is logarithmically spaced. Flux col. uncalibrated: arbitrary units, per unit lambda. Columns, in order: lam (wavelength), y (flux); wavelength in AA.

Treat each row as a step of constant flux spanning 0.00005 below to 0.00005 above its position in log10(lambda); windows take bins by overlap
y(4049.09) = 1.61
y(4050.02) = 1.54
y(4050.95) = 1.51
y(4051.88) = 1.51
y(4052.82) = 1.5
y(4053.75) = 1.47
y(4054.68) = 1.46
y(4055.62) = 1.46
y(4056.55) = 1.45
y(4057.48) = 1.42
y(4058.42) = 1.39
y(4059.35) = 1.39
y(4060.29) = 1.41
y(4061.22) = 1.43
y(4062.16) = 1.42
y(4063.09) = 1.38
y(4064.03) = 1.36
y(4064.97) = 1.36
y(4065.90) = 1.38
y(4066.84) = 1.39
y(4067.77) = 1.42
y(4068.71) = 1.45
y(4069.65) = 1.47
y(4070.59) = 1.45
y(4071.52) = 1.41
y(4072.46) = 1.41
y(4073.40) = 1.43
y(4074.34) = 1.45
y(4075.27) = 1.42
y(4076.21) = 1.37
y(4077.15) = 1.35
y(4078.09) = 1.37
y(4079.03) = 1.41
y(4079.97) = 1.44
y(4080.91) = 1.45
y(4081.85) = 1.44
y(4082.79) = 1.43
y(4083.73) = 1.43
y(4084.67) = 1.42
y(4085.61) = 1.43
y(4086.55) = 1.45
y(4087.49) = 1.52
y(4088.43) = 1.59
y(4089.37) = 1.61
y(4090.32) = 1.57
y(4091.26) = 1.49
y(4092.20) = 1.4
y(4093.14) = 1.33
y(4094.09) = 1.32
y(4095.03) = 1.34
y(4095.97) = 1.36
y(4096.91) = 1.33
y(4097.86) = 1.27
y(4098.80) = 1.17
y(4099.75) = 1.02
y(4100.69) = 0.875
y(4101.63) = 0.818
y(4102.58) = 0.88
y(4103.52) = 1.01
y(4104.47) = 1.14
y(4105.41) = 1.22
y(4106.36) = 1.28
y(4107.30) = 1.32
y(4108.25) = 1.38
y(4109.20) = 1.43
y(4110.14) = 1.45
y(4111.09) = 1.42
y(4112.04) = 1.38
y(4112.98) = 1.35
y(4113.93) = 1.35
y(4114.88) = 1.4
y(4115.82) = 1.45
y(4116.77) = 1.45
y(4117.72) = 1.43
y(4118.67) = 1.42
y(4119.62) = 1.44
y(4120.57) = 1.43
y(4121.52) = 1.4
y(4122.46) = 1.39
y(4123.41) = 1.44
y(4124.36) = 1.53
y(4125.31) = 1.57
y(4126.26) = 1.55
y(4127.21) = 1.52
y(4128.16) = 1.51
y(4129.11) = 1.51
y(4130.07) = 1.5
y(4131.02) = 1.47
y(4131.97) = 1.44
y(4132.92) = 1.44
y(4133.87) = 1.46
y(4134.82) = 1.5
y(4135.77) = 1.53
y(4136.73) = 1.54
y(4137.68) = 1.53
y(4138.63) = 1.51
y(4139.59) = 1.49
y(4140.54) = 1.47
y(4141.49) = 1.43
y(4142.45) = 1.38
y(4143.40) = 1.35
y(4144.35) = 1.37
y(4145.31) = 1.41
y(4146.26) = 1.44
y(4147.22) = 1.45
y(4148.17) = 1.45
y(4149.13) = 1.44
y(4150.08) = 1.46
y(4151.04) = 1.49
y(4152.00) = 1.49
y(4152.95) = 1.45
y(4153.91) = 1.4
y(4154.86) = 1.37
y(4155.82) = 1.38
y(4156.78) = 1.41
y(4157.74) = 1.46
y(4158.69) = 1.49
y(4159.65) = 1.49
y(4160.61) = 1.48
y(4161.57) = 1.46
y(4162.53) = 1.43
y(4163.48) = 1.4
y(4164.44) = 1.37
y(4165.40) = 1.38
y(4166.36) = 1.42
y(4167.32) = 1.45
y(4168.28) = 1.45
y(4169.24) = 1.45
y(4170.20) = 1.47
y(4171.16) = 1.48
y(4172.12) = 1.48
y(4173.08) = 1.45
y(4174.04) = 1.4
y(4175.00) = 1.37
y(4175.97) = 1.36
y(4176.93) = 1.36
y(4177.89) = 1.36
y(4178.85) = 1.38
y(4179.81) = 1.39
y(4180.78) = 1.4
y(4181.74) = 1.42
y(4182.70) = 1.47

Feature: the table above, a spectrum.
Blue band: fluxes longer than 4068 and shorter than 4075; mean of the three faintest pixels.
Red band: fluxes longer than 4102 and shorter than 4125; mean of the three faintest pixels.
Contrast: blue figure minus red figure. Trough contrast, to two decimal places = 0.41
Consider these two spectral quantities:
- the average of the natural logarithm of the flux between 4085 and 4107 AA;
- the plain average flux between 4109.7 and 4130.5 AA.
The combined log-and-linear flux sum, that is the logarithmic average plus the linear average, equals 1.68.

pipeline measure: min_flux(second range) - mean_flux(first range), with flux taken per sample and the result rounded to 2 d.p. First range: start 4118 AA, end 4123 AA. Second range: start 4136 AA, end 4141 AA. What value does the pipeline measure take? 0.05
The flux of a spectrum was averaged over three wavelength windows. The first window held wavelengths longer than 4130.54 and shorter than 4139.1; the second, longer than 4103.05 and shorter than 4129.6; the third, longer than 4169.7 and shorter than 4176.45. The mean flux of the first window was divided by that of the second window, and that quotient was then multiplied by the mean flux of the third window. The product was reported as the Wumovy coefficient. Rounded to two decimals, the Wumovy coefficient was 1.52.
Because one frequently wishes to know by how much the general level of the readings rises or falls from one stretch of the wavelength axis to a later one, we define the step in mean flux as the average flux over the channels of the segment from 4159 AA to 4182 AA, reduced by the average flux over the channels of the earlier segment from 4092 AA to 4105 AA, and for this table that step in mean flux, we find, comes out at 0.26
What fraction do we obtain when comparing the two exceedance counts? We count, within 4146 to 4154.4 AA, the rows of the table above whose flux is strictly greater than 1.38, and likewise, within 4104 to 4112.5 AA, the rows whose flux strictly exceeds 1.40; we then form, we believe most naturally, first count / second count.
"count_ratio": 3.0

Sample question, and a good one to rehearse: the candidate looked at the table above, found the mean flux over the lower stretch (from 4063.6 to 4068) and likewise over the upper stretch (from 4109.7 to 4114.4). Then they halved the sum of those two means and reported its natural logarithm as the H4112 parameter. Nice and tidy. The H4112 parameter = 0.326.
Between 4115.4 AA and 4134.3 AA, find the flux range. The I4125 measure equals 0.180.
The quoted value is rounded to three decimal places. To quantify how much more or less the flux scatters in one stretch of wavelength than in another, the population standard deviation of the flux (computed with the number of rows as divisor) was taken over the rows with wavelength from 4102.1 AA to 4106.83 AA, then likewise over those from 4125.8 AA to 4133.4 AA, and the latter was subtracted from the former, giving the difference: 0.108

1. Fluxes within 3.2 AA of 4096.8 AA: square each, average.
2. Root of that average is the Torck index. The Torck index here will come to 1.26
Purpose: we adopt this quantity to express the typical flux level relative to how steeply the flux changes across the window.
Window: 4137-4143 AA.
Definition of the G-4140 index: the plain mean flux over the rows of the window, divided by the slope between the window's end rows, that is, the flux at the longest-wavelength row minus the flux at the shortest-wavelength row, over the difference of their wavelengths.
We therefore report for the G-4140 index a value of -47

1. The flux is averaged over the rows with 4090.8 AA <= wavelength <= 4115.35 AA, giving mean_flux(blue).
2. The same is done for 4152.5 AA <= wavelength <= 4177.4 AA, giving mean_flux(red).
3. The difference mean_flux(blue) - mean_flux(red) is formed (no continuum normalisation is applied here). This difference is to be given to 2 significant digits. -0.17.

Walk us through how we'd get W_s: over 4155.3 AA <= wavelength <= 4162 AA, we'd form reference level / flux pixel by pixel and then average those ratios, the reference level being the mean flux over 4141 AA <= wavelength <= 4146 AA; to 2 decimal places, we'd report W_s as 0.96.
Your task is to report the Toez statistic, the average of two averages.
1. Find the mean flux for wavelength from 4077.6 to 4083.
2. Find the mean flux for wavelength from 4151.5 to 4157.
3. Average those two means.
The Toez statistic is 1.42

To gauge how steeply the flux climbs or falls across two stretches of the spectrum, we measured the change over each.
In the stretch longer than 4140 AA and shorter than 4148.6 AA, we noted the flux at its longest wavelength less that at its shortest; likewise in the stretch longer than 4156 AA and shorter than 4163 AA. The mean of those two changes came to 0.00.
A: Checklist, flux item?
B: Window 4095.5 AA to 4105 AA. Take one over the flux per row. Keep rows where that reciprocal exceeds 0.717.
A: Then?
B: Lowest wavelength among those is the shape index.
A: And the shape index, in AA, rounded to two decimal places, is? 4095.97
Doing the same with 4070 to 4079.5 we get 4076.21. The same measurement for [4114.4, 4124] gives 4122.46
